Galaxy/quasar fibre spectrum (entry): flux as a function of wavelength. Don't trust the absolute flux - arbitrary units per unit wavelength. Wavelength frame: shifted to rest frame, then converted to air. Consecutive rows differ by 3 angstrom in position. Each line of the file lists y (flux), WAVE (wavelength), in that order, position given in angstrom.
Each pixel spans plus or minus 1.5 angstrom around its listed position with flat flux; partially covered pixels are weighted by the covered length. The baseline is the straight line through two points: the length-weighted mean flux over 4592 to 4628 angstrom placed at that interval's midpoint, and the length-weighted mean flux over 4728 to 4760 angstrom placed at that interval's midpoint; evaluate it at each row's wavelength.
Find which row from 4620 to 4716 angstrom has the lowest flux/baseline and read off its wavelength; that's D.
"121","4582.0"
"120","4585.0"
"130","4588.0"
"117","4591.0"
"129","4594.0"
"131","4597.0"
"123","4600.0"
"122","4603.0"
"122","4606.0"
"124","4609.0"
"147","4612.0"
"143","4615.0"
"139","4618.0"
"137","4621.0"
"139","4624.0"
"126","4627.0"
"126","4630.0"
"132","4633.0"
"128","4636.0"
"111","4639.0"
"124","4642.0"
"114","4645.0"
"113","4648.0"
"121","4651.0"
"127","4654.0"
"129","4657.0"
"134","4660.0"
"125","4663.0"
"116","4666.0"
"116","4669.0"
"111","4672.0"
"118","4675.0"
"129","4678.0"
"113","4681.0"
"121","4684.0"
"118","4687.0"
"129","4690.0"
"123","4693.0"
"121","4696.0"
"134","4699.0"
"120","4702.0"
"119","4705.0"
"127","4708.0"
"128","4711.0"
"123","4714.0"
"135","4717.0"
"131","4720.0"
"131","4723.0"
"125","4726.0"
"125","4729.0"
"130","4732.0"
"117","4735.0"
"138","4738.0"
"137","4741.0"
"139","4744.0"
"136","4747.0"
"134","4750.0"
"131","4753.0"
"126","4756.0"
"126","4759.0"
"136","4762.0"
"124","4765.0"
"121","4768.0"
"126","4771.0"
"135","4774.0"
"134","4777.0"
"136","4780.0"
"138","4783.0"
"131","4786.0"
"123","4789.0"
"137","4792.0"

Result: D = 4639.0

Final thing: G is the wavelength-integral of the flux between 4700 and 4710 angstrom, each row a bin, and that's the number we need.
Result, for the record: 1229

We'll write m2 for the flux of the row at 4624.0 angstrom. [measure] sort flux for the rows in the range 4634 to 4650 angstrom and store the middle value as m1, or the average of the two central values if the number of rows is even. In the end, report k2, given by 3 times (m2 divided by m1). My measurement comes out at 3.66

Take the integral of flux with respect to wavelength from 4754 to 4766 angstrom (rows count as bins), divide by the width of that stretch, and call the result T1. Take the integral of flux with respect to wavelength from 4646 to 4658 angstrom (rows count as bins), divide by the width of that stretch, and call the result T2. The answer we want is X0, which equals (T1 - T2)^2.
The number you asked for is 41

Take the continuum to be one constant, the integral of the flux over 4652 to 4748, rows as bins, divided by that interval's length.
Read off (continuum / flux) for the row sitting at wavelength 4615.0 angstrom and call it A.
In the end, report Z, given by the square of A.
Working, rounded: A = 0.88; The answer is 0.77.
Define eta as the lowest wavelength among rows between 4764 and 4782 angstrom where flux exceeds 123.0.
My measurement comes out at 4765.0 angstrom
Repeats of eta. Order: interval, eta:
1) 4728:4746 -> 4729.0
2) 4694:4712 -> 4699.0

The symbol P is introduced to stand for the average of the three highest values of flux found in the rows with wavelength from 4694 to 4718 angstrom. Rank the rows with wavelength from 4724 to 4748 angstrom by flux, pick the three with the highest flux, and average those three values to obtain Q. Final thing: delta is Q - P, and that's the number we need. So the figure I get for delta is 6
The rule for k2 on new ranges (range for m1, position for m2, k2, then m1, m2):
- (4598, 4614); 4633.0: 3.22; 123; 132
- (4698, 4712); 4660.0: 3.17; 127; 134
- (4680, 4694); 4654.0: 3.15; 121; 127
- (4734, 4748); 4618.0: 3.04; 137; 139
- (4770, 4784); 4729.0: 2.78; 135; 125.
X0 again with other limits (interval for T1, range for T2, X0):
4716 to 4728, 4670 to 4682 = 149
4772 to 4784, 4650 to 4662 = 54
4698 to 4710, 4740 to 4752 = 132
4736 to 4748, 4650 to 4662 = 77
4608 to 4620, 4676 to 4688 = 344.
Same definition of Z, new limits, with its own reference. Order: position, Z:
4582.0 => 1.08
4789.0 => 1.04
